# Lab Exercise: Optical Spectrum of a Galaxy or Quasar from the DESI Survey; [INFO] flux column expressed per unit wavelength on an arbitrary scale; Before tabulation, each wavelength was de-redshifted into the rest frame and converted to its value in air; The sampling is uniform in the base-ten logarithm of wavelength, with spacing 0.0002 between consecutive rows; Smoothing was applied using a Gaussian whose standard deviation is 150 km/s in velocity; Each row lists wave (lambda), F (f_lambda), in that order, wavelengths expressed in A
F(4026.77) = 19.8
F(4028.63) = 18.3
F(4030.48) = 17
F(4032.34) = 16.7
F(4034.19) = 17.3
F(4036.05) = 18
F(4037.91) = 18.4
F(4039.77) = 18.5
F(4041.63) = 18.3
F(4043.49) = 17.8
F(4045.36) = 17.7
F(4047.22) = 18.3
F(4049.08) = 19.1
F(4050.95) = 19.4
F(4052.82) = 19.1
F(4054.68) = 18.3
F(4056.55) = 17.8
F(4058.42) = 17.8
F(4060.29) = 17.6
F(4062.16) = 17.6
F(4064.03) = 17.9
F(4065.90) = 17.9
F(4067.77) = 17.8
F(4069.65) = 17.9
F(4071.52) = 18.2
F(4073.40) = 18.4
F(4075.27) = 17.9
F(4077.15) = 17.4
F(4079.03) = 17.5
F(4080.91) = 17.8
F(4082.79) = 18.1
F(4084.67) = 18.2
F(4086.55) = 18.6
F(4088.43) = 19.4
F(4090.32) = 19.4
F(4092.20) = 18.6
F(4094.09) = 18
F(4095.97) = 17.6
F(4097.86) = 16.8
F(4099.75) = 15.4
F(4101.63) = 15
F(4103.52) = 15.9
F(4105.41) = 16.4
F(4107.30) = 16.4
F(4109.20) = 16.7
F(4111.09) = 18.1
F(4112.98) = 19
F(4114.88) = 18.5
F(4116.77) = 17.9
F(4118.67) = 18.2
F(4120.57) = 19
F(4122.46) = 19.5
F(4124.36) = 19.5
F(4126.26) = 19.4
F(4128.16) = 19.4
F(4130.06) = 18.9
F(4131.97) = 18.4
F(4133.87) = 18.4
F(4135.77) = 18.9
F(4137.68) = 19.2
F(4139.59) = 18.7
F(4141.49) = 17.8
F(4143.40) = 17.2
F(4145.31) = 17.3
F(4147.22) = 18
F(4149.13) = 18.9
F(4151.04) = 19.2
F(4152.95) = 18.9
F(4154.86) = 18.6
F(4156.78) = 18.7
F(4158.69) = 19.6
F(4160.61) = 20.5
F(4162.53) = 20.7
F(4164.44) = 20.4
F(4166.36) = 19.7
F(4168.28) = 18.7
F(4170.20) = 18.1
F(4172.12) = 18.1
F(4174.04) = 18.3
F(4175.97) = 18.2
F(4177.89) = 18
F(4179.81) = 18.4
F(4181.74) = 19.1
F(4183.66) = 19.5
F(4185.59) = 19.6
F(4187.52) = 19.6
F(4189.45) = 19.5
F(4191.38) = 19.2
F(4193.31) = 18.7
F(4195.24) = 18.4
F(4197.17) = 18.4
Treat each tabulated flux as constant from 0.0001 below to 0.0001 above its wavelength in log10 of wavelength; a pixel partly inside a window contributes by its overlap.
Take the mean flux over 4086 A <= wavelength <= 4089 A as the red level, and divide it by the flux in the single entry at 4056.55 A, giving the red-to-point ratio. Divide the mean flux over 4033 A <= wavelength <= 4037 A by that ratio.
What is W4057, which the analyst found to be 16.5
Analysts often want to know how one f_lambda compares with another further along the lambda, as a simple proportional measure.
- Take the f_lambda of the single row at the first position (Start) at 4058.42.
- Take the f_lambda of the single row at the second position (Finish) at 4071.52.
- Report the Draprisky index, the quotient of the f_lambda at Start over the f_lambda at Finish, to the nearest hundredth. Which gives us 0.98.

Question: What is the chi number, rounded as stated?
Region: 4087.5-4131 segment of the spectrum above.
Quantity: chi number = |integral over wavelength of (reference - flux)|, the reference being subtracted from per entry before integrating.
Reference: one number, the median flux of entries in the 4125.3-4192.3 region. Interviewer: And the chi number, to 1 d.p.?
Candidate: 41.0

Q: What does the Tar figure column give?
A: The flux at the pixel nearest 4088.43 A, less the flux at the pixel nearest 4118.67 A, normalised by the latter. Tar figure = 0.066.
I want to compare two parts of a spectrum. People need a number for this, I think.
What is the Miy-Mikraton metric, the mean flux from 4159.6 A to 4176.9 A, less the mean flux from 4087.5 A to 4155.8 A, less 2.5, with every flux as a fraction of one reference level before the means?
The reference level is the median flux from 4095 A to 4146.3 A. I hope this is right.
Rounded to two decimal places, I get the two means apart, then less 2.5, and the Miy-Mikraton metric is -2.44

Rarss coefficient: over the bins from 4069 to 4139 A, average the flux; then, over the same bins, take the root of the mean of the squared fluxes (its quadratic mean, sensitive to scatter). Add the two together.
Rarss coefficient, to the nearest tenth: 36.1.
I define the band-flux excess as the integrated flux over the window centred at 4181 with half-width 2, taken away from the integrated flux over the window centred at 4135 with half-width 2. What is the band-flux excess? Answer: -1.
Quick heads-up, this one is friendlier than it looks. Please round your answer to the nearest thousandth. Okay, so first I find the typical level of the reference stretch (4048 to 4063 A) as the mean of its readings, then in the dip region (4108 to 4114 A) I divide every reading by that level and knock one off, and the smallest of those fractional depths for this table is -0.089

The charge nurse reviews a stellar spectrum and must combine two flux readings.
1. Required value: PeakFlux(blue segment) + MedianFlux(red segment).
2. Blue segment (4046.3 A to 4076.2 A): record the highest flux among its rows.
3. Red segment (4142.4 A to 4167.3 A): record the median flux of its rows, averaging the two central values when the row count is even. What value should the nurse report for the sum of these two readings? 38.3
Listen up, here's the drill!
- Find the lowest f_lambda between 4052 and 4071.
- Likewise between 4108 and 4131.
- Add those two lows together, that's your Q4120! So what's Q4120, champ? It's 34.3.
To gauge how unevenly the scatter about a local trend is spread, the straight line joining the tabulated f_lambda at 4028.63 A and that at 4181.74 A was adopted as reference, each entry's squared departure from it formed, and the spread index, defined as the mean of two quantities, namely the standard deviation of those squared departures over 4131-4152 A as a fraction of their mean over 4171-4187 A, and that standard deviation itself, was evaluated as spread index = 1.5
